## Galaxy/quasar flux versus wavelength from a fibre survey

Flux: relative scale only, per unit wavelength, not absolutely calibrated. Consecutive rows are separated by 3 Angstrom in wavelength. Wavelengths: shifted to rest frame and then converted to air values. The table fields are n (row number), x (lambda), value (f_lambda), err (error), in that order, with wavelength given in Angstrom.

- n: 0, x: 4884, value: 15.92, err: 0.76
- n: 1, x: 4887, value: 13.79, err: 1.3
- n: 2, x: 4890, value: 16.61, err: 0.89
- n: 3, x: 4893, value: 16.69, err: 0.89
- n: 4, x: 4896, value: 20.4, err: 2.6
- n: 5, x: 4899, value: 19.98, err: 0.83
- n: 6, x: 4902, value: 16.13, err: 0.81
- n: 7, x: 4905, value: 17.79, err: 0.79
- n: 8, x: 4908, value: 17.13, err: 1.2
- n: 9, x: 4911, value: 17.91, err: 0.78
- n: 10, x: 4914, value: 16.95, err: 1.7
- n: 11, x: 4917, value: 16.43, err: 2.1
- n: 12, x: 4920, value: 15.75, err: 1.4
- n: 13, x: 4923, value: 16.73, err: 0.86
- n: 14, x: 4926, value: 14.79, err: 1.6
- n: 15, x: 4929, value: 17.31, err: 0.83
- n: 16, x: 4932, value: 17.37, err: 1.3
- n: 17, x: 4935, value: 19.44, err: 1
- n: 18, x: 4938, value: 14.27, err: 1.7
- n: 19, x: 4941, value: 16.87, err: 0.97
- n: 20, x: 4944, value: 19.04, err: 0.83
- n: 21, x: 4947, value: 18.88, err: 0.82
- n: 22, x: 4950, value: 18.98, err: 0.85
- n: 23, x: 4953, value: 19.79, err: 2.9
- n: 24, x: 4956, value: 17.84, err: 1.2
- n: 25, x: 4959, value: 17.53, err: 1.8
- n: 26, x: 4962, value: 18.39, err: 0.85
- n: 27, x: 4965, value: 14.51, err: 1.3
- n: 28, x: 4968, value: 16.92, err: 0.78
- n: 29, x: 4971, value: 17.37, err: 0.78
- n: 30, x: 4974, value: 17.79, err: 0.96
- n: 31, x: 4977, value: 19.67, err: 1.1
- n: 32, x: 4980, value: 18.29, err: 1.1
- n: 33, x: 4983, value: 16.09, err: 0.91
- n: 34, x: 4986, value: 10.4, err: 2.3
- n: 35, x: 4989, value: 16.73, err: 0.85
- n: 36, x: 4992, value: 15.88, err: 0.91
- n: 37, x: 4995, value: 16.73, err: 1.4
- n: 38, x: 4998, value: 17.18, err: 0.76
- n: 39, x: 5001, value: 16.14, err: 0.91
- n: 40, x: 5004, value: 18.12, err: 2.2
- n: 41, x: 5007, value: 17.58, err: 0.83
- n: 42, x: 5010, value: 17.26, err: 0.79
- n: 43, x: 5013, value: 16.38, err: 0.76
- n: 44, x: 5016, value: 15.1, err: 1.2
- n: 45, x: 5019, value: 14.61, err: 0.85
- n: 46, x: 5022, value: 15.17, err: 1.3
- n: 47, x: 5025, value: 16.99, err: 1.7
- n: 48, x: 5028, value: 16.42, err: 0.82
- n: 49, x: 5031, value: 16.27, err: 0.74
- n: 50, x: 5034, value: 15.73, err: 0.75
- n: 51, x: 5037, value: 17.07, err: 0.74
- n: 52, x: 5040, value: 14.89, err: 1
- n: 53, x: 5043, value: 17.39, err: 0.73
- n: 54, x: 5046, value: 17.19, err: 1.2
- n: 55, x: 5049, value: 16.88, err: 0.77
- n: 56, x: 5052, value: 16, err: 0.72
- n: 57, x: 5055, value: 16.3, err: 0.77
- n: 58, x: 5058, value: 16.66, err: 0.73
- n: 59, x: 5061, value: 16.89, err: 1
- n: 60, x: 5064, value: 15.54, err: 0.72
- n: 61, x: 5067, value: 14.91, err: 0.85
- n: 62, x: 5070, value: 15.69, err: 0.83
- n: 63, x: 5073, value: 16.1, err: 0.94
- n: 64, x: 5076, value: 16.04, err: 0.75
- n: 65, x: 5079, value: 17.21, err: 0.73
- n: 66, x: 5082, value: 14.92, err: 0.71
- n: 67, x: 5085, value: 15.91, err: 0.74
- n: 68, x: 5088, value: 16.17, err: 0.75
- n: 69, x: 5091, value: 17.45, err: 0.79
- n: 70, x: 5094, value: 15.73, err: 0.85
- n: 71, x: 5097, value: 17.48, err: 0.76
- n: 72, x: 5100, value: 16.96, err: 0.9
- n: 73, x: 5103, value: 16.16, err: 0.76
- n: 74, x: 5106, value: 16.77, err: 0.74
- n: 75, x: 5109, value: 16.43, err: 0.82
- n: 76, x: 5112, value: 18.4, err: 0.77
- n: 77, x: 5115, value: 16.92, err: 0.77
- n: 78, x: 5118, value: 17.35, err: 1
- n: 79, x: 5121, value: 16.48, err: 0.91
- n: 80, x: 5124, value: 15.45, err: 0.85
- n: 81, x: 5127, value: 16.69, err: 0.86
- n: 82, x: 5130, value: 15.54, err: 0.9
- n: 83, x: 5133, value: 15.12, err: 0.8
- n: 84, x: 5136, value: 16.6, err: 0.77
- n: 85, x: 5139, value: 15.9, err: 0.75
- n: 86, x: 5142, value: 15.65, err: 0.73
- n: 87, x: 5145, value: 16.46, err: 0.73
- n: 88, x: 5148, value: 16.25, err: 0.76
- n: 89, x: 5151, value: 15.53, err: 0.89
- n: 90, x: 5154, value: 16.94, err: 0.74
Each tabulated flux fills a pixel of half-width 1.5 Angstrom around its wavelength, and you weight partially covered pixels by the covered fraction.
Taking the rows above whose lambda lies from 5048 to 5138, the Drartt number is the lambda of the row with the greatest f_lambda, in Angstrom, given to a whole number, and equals 5112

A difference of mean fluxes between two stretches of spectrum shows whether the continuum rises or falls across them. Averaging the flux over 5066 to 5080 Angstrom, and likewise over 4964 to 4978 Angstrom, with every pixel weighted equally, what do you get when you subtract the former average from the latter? 1.3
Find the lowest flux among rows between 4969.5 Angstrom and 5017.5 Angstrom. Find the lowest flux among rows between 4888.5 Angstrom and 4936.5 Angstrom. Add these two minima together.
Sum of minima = 25.2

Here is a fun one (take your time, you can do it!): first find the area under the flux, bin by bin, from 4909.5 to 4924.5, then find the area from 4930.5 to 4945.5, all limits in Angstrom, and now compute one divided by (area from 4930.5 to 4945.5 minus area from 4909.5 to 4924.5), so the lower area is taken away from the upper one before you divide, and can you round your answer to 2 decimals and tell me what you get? 0.10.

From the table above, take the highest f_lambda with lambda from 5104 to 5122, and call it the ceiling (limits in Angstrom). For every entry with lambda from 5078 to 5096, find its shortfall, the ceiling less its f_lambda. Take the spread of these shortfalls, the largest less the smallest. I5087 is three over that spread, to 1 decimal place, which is 1.2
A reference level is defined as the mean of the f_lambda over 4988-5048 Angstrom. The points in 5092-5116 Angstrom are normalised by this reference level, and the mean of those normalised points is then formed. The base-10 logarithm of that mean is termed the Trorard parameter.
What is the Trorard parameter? 0.011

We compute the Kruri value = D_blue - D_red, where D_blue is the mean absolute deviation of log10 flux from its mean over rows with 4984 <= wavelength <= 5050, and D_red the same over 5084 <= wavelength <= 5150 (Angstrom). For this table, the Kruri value 0.0146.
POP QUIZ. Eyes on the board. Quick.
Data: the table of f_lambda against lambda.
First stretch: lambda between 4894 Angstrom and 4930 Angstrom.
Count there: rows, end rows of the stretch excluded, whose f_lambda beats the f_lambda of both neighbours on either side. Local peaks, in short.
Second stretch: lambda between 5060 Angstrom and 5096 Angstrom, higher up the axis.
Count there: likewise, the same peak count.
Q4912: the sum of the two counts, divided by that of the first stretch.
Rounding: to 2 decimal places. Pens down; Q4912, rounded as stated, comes 2.00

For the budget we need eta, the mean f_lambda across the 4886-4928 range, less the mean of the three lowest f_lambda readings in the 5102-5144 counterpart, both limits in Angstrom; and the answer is 1.6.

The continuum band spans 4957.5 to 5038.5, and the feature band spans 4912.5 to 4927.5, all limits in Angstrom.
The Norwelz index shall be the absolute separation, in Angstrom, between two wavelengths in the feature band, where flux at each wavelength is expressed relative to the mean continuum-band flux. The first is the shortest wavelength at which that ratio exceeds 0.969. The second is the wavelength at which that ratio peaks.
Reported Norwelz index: 0 Angstrom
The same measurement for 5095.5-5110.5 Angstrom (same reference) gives 0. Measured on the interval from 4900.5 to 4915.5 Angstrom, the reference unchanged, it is 9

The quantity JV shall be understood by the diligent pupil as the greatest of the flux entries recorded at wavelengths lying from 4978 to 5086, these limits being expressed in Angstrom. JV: 18.29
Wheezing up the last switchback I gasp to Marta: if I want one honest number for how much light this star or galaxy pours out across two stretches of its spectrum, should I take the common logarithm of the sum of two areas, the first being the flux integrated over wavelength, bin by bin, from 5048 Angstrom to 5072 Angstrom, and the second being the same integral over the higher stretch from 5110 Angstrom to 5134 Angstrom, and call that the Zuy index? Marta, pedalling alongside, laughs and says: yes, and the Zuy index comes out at 2.89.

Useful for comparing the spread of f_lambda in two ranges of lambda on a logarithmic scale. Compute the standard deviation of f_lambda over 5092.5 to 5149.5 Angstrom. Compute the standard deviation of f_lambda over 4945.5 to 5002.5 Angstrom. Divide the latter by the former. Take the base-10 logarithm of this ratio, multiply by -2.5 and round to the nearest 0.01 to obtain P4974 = -1.05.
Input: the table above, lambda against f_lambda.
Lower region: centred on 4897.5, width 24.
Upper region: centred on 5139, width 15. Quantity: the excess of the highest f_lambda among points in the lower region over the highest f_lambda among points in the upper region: 3.8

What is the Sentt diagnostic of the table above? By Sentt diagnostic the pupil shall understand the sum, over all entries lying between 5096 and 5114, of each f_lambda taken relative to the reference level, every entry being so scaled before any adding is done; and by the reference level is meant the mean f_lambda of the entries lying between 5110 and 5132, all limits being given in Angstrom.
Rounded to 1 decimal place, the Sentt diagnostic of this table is 6.1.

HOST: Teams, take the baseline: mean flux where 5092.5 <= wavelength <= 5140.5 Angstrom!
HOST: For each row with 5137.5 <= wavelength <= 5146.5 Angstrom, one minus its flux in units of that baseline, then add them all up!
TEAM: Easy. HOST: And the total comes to 0.1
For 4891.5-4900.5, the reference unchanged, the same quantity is -0.5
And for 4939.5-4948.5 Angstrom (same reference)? -0.3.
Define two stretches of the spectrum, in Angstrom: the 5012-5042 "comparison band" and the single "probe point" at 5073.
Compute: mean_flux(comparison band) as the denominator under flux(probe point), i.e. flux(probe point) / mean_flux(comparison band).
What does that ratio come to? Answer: 1.01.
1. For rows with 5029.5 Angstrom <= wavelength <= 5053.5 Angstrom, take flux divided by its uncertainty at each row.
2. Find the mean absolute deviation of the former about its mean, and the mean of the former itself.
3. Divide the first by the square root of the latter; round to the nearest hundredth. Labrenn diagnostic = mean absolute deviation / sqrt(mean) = 0.64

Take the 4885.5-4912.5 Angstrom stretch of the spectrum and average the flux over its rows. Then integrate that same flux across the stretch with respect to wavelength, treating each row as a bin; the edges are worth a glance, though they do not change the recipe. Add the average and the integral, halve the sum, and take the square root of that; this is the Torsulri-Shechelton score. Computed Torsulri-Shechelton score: 16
